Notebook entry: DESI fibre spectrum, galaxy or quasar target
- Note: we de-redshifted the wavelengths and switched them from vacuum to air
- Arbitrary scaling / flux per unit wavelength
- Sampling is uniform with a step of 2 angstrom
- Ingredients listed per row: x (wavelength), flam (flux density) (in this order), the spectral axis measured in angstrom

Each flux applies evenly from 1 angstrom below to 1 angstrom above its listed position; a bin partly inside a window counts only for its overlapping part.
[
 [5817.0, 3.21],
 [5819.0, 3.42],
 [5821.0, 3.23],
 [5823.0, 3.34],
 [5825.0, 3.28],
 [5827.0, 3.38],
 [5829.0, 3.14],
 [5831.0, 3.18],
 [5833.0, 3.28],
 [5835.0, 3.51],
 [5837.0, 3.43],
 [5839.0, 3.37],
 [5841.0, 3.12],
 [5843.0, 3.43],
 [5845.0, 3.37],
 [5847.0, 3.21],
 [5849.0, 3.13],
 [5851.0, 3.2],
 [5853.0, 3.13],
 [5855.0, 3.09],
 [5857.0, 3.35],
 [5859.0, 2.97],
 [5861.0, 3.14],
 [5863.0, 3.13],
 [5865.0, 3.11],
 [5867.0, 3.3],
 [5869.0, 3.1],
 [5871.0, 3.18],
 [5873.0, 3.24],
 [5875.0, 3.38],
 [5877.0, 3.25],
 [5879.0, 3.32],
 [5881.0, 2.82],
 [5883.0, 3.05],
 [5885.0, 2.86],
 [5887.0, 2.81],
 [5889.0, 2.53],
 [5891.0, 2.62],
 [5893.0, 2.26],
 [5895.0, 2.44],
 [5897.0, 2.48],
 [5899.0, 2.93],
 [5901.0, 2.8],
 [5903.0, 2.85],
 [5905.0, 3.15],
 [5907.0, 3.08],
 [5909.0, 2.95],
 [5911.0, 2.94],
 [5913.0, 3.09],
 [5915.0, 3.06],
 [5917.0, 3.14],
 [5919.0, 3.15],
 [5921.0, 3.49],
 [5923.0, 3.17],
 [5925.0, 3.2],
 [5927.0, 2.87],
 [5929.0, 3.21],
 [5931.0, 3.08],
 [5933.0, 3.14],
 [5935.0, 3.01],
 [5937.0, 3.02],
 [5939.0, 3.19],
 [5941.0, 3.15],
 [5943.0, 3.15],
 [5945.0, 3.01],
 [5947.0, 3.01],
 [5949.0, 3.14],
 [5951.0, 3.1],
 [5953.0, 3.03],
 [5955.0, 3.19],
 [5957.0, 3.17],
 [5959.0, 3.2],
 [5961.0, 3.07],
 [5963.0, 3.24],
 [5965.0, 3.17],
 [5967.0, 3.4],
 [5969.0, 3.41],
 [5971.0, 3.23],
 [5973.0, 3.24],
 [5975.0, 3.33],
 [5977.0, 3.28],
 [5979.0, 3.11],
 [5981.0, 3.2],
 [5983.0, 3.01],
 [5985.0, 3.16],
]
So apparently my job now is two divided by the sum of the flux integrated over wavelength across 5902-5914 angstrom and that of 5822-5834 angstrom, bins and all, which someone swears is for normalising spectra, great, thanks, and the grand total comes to 0.0266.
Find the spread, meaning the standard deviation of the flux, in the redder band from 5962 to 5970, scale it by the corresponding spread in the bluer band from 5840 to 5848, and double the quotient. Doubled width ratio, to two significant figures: 1.7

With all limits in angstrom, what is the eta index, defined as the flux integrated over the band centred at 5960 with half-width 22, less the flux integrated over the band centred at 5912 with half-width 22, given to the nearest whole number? 10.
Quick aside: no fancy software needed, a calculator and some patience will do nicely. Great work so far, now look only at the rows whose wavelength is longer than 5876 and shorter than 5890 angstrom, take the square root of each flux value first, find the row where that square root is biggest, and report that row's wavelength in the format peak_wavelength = 5879.0 angstrom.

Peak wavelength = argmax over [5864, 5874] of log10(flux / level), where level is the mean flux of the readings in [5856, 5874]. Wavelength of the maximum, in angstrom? 5867.0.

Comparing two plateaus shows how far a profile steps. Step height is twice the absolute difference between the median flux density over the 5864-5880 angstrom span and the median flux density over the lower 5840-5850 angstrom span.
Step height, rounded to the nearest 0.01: 0.07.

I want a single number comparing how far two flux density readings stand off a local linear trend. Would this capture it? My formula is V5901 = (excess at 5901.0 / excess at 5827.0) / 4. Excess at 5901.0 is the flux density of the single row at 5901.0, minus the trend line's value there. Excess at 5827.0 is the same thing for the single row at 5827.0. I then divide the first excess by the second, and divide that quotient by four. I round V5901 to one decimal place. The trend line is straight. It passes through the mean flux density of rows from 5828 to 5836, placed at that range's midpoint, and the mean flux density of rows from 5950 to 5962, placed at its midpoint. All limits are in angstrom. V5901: -1.0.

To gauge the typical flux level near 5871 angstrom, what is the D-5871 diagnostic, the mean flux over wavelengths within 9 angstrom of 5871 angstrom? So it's 3.22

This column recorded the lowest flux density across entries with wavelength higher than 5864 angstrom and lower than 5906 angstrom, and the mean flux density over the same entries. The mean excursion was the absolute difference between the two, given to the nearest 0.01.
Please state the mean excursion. 0.67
